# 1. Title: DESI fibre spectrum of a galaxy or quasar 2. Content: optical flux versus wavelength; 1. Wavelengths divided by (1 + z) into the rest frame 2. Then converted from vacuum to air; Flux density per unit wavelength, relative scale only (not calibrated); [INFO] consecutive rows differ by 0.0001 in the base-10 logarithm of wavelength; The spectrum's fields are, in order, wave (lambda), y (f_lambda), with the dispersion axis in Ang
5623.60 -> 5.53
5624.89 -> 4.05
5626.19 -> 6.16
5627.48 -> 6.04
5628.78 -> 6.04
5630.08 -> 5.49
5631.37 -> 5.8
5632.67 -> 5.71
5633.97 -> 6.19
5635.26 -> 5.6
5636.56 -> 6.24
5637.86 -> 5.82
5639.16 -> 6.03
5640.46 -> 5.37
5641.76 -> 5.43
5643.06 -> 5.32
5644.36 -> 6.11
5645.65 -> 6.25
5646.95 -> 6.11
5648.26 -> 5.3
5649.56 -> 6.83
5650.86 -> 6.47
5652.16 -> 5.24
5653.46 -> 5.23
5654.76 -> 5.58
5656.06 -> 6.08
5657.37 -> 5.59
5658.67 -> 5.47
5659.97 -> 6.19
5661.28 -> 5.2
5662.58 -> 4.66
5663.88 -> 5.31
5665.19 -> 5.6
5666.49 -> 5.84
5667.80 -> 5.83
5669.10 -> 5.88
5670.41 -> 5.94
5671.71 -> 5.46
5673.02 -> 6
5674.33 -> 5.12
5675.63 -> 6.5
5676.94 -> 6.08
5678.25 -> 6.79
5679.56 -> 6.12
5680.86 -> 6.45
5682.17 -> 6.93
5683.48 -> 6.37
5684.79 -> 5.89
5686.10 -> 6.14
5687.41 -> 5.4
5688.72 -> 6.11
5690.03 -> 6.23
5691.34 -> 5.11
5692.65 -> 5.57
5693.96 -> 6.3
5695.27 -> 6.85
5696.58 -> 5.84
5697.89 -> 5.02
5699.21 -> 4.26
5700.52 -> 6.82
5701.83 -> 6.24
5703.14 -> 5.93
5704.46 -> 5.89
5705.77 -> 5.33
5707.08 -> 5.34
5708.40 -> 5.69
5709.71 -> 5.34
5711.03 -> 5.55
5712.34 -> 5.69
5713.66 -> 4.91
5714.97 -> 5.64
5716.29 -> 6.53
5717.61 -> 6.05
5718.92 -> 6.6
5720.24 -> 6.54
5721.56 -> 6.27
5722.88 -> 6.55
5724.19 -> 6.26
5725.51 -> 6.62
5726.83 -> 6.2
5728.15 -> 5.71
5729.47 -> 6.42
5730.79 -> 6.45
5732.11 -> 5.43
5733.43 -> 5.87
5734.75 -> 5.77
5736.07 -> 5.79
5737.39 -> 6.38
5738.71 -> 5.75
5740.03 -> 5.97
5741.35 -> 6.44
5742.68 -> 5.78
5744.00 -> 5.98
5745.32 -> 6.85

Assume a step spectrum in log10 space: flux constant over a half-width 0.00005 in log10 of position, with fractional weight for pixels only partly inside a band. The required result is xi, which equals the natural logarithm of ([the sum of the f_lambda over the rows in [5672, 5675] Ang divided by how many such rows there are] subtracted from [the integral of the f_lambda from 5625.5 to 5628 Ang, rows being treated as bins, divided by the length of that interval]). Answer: -0.66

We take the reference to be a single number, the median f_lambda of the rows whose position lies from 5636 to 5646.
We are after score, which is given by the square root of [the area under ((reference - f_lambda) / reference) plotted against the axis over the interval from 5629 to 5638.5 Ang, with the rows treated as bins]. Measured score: 0.36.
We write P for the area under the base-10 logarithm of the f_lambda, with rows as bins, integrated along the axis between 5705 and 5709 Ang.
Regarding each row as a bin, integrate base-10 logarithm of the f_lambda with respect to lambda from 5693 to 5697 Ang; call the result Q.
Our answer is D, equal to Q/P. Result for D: 1.08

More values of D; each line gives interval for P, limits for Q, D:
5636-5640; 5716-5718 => 0.51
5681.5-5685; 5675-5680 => 1.42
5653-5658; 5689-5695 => 1.23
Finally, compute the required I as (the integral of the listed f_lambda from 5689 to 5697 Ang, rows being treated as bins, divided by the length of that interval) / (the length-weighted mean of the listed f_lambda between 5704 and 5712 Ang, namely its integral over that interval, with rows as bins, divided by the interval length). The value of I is 1.09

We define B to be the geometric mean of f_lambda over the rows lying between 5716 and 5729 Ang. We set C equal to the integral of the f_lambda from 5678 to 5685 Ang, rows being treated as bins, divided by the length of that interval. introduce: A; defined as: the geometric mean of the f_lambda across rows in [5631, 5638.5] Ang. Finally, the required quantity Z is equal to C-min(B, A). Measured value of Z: 0.55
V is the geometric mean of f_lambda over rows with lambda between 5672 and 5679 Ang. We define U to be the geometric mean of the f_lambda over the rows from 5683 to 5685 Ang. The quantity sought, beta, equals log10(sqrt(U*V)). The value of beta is 0.785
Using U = 6.13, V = 6.07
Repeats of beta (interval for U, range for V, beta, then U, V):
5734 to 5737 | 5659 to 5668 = 0.751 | 5.78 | 5.50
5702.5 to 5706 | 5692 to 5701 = 0.758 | 5.71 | 5.74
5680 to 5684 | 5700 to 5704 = 0.809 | 6.58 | 6.32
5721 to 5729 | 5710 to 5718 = 0.777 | 6.26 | 5.71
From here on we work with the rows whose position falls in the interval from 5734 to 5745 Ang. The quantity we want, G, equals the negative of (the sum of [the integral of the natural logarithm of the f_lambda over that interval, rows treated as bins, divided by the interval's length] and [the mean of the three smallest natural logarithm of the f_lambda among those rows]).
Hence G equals -3.54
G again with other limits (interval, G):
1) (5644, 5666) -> -3.35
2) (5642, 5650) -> -3.49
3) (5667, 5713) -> -3.33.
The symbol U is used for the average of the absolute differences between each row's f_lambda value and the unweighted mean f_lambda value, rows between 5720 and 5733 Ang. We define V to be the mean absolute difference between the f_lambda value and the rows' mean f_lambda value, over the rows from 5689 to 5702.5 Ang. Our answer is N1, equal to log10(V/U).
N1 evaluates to 0.38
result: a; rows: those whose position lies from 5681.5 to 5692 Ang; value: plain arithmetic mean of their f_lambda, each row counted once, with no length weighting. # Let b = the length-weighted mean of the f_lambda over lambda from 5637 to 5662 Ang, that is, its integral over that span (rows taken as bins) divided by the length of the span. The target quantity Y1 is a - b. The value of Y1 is 0.3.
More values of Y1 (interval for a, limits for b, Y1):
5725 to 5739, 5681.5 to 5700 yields 0.2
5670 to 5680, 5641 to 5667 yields 0.3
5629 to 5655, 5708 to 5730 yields -0.2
